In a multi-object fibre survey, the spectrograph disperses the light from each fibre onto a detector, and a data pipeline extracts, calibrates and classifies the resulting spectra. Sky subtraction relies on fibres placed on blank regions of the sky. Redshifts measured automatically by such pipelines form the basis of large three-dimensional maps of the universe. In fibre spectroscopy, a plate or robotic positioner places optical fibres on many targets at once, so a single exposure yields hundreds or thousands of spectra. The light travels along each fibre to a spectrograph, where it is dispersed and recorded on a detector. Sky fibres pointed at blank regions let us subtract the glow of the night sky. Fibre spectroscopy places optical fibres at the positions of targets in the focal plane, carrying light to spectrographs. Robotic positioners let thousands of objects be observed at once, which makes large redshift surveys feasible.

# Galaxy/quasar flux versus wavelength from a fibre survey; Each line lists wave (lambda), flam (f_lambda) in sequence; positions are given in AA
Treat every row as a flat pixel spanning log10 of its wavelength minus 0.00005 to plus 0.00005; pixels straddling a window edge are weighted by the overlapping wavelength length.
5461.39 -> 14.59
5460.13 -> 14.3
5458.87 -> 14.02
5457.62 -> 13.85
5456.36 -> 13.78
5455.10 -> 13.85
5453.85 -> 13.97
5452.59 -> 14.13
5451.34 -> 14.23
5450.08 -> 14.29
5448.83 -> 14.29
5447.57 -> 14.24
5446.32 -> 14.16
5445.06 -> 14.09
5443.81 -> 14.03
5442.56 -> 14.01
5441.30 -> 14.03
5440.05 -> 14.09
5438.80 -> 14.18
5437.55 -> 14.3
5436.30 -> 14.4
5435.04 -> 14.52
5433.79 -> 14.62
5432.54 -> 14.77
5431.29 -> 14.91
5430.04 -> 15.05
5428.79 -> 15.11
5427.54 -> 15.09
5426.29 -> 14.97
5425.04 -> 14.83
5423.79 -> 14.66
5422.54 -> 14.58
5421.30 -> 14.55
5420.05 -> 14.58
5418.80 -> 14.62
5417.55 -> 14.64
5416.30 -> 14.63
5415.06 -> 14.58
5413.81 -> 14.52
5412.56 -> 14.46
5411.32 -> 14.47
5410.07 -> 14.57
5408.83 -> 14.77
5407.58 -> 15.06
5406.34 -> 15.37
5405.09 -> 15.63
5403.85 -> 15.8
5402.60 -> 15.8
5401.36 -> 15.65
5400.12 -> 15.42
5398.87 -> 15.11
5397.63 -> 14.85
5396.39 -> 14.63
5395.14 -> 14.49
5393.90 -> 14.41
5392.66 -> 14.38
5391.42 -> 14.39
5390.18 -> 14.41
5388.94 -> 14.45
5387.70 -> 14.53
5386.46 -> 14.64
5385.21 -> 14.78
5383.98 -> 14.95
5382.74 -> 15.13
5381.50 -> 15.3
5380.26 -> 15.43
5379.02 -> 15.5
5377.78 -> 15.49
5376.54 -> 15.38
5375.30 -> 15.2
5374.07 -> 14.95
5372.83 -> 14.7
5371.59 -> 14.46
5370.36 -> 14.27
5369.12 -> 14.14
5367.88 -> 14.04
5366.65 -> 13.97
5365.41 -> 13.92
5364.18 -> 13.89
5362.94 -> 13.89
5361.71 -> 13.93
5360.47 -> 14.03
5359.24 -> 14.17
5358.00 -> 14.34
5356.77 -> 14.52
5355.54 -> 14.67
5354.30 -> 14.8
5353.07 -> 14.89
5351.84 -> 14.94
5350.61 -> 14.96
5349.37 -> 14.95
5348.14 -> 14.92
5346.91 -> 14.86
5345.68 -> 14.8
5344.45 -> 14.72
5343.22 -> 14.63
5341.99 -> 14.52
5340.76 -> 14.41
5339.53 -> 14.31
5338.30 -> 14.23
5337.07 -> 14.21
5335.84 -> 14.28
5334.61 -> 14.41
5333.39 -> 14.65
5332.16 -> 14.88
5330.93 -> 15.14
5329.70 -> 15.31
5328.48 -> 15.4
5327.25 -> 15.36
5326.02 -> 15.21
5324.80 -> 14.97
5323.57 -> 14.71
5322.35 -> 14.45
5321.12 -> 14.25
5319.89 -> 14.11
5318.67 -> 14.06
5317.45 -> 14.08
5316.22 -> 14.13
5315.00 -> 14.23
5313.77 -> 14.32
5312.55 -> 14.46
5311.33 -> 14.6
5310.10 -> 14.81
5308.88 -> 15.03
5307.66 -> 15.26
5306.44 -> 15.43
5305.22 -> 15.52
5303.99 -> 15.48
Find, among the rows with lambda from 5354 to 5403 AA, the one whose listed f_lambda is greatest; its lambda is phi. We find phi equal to 5402.60 AA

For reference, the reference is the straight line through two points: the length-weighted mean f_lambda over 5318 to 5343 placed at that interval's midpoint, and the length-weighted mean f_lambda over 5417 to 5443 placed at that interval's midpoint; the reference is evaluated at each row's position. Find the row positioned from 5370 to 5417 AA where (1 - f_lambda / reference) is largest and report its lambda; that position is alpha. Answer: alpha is 5370.36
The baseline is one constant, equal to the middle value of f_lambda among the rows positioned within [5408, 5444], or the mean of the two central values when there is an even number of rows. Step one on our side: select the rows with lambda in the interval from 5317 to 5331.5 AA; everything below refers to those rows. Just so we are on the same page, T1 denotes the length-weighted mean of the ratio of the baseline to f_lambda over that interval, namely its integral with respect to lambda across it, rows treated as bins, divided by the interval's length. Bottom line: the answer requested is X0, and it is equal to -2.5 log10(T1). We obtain 0.012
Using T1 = 0.99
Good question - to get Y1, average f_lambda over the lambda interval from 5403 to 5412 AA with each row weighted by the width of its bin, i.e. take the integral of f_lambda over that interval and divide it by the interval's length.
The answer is 15.1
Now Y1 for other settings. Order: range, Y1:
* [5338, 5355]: 14.7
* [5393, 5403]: 15.0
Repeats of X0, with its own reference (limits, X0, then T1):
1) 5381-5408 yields 0.027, 0.98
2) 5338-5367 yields -0.008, 1.01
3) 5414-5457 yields -0.011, 1.01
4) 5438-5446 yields -0.038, 1.04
